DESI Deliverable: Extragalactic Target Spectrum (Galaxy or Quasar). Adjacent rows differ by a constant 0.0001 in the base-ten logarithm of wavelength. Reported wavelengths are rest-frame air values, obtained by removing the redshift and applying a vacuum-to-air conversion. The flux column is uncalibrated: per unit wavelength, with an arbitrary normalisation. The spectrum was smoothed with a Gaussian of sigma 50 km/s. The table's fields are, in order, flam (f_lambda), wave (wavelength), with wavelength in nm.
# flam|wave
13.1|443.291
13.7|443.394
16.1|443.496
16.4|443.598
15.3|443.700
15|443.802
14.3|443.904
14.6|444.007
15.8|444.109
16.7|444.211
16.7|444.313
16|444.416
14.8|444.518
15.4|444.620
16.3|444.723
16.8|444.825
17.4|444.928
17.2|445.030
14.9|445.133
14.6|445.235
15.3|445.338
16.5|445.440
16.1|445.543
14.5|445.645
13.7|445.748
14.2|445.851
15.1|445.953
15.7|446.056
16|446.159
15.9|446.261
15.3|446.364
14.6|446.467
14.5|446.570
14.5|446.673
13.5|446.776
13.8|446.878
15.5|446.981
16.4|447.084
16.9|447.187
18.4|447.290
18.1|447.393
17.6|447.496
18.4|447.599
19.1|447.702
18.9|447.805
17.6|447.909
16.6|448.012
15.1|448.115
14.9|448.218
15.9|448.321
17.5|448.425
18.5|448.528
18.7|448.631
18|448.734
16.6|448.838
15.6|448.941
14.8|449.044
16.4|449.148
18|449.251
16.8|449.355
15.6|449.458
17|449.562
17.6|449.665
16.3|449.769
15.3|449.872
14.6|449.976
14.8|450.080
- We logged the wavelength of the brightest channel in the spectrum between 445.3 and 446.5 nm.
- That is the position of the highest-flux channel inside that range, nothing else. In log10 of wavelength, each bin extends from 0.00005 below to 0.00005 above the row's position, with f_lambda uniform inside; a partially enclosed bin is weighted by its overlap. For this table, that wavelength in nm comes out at 445.440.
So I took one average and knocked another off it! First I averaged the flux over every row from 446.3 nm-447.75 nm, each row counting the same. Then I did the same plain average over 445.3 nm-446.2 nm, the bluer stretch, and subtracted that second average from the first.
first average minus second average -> 1.0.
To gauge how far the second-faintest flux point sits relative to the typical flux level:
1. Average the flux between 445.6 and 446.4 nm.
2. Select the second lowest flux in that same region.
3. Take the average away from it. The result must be -0.85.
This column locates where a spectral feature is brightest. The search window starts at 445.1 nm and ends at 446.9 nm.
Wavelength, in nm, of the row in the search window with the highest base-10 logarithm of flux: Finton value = 445.440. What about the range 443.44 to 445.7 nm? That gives 444.928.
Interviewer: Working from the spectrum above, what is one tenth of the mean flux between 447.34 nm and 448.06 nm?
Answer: 1.80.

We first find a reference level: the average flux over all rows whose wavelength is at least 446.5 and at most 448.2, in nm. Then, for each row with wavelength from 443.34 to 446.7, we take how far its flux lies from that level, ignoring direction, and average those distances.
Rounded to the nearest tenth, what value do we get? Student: 1.2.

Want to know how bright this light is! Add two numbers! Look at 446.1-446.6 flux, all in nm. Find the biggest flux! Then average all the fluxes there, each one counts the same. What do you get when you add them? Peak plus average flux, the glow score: 31.3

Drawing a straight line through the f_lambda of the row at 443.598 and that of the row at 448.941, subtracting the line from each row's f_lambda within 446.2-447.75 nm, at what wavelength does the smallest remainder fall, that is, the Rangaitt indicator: 446.776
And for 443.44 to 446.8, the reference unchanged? 446.776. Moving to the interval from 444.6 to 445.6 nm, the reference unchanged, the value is 445.235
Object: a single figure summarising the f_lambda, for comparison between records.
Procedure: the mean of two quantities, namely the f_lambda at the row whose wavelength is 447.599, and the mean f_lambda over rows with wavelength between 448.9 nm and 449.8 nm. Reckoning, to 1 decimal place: 17.4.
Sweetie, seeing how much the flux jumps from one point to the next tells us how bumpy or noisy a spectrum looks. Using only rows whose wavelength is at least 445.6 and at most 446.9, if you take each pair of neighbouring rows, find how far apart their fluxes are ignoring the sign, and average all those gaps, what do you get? 0.49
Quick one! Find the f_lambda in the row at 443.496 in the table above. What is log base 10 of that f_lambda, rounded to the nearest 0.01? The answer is 1.21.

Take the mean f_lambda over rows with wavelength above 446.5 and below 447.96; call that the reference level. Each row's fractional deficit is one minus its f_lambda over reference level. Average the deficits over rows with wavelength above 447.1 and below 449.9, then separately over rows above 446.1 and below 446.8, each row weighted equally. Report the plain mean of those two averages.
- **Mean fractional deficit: 0.04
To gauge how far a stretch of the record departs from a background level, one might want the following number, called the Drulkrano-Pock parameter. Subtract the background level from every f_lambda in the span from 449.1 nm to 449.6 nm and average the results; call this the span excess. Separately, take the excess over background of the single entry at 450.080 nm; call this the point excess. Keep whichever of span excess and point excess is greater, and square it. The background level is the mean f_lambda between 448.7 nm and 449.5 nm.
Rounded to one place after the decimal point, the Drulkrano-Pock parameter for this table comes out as 0.1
